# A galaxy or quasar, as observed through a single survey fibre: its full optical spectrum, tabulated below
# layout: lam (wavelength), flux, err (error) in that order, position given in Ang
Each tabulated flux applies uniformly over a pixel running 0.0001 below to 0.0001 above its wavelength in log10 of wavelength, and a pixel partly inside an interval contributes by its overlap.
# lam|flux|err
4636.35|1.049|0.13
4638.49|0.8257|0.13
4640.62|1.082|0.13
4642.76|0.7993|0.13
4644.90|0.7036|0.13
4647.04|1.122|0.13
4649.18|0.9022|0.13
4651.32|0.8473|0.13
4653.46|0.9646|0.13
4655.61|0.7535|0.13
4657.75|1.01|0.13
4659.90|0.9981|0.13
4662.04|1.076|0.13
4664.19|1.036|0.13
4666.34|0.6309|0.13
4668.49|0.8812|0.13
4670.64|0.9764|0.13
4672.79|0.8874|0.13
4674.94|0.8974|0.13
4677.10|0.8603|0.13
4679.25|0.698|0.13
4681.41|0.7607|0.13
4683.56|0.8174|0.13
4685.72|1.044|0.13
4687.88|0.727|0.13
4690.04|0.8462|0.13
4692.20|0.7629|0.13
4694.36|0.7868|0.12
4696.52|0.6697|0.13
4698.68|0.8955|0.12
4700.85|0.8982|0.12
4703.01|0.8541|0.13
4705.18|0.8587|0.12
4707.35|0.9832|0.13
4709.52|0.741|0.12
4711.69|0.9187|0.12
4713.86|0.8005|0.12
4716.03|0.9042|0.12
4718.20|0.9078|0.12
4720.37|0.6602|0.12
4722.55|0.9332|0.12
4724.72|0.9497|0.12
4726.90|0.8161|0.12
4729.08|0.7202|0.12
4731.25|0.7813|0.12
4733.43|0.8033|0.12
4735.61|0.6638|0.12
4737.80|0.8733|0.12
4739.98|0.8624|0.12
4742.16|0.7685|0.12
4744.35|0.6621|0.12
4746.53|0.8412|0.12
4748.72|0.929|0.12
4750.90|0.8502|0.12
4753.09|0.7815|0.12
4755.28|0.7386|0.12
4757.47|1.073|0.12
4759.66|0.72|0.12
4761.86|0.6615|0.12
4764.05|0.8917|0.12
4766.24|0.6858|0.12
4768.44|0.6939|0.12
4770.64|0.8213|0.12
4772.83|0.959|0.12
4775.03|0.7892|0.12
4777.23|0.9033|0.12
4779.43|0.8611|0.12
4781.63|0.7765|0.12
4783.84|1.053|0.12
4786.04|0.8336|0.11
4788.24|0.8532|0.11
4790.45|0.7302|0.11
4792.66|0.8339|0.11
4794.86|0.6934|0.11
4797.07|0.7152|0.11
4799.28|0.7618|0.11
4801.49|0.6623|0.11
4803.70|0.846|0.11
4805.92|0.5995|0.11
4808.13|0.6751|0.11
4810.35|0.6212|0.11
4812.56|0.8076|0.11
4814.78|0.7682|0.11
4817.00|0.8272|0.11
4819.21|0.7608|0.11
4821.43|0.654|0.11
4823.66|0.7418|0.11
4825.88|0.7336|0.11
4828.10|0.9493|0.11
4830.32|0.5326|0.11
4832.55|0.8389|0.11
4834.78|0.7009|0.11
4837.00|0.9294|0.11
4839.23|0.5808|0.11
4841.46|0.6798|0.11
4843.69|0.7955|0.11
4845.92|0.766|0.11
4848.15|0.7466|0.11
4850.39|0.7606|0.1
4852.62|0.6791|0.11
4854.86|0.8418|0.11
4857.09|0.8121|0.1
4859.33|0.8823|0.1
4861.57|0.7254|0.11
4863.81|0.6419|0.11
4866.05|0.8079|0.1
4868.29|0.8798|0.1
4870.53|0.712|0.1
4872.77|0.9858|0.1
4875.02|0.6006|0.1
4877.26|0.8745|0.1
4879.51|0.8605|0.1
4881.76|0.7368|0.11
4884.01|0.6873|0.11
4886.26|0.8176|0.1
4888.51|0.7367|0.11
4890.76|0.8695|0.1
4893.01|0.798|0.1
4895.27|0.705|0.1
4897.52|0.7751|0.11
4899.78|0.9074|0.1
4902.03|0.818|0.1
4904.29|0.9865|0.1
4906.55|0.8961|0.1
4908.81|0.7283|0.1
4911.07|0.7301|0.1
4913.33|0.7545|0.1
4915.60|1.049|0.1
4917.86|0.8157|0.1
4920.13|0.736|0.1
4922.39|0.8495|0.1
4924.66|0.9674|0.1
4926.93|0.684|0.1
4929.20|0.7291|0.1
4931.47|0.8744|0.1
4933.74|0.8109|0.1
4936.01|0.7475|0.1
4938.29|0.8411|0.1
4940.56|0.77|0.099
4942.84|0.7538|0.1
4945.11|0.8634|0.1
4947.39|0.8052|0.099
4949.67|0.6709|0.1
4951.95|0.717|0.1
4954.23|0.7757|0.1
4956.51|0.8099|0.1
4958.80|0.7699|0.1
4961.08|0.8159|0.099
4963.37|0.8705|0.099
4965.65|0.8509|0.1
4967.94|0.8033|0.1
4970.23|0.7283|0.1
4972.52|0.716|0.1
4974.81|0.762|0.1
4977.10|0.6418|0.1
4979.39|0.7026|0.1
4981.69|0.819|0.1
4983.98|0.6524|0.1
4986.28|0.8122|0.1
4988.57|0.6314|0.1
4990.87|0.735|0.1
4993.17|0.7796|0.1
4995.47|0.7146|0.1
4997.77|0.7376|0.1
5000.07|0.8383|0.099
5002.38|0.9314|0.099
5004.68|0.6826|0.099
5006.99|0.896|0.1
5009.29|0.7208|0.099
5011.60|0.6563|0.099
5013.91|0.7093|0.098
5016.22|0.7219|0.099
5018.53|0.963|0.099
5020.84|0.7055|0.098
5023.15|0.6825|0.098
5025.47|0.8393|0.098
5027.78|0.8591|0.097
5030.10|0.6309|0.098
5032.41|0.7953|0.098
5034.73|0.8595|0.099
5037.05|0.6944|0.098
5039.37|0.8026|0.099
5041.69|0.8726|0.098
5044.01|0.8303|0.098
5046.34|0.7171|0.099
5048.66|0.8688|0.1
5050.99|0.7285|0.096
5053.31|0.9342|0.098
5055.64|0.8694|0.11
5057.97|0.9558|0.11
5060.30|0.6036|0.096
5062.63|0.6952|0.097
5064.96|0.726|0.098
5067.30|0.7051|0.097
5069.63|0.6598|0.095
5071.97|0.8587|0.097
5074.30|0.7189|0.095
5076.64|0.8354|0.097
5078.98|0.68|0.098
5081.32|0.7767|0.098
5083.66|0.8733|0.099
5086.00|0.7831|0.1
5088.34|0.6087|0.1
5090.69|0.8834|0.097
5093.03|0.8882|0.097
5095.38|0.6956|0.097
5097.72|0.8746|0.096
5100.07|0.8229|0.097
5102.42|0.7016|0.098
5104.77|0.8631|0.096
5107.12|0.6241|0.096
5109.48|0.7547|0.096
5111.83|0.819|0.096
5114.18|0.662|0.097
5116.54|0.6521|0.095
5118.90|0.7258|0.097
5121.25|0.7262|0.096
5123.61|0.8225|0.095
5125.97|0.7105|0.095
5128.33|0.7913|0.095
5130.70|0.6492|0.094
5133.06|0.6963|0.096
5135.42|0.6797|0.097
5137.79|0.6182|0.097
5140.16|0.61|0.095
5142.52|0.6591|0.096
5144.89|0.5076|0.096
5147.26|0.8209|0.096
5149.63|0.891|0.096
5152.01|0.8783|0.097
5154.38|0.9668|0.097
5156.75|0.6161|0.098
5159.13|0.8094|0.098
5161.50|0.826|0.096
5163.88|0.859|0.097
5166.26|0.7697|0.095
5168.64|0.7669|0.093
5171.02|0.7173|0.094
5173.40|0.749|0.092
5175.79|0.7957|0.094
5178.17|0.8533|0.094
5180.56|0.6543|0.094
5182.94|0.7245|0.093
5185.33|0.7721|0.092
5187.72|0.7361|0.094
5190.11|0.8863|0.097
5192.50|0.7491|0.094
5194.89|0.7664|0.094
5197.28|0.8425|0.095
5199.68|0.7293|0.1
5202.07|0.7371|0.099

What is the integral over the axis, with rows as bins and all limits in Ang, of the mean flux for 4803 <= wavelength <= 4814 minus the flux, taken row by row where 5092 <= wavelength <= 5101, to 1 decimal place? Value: -1.0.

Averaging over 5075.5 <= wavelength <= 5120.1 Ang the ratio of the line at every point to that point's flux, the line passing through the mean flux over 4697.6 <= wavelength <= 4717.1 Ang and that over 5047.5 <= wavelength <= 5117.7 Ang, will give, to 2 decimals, 1.02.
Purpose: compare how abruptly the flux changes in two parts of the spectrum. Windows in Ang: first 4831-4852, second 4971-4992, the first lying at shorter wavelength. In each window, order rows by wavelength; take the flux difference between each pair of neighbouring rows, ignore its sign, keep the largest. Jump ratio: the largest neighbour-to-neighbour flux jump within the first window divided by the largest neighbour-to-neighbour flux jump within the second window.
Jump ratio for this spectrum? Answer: 1.9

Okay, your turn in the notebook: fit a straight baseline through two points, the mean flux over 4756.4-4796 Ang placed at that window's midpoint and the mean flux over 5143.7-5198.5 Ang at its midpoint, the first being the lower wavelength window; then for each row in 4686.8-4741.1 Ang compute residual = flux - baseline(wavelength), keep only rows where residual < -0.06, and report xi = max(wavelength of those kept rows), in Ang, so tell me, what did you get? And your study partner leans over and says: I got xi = 4735.61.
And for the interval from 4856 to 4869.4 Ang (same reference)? 4863.81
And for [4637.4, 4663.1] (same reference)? 4655.61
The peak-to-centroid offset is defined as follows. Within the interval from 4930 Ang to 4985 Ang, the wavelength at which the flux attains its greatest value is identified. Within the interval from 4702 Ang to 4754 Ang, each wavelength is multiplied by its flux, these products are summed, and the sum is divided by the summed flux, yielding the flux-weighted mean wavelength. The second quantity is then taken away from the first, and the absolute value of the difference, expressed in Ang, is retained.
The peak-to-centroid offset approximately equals 203.9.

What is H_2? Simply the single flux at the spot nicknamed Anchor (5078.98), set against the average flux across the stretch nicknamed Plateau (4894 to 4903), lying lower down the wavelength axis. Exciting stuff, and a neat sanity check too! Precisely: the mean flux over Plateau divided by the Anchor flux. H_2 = 1.18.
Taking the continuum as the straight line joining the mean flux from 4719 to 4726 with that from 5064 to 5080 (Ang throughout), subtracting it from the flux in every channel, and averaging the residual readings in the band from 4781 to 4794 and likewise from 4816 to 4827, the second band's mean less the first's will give -0.093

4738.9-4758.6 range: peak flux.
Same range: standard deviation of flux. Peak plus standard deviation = 1.19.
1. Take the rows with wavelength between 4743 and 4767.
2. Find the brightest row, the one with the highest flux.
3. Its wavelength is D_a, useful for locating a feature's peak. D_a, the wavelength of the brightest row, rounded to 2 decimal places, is 4757.47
